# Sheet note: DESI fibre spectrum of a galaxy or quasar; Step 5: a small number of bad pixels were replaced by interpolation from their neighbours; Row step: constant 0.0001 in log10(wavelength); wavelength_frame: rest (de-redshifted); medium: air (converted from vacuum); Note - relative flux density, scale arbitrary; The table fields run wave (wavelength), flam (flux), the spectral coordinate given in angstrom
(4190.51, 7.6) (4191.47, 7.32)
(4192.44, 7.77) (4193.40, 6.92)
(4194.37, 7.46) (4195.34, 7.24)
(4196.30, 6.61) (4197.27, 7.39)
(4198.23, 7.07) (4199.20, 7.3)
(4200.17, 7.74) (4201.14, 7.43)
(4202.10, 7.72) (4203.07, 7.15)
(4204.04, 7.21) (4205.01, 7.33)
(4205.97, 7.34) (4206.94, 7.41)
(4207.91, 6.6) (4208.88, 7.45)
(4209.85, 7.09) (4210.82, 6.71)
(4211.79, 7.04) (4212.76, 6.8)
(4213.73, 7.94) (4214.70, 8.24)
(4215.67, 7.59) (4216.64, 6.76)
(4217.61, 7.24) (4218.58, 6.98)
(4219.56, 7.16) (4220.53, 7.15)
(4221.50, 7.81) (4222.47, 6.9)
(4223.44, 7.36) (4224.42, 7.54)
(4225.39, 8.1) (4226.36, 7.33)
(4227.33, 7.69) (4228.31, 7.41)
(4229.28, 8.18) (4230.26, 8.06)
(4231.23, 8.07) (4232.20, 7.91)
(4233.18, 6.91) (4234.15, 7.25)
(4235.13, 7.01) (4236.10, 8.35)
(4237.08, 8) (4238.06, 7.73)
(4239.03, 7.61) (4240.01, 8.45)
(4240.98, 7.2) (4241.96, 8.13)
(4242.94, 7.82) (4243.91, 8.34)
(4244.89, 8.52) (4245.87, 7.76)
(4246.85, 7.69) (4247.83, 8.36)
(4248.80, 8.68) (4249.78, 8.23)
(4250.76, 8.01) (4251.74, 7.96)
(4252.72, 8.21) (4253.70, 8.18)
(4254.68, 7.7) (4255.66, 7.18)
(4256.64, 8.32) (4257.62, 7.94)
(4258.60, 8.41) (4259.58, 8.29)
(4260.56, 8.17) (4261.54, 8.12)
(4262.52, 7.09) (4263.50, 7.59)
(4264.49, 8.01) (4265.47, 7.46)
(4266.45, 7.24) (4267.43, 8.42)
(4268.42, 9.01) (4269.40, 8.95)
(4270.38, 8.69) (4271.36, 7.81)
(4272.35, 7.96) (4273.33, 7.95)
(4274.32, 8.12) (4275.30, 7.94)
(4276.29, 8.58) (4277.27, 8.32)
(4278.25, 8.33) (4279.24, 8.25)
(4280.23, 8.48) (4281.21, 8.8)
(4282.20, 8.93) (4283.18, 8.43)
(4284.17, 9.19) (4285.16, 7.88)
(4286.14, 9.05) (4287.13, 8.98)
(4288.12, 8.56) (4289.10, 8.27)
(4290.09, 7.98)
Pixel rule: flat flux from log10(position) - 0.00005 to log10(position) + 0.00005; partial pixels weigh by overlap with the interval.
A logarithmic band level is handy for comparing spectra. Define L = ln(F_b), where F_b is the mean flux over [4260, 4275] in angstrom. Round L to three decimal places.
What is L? 2.084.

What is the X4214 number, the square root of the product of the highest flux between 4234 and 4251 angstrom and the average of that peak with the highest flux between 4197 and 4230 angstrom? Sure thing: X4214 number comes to 8.6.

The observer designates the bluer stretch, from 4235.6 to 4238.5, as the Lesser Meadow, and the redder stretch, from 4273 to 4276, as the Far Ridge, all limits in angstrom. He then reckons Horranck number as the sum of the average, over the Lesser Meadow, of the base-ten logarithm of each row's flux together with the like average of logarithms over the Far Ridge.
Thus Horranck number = 1.81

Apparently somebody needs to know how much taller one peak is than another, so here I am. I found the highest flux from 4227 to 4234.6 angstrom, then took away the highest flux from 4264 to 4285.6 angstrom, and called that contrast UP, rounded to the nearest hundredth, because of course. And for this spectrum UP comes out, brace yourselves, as -1.01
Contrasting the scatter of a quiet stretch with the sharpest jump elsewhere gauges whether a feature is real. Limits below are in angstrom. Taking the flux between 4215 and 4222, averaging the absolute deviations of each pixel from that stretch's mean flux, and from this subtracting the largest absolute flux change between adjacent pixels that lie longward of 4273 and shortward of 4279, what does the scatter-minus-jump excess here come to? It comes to -0.38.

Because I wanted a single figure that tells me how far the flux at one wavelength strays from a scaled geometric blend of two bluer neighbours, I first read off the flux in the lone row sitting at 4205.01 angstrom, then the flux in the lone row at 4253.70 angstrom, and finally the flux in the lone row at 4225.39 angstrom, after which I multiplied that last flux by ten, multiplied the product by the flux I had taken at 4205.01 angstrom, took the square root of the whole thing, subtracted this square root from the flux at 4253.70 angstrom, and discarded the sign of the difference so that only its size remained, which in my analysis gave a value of 16.2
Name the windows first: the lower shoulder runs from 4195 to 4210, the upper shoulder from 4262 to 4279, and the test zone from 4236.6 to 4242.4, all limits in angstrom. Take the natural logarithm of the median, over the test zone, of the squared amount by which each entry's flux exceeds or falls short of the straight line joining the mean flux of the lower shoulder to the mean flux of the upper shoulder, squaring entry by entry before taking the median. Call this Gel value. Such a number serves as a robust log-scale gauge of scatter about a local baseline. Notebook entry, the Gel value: -2.1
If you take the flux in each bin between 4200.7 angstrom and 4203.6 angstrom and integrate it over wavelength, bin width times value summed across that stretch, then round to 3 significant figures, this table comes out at 21.6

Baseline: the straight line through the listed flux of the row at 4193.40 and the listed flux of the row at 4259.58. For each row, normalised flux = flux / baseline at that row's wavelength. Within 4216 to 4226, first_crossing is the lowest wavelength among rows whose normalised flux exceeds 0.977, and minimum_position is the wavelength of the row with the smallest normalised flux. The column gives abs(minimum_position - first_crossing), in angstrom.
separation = 4.9 angstrom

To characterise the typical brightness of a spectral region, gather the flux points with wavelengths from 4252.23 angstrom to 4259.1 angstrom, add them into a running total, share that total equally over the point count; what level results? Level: 7.99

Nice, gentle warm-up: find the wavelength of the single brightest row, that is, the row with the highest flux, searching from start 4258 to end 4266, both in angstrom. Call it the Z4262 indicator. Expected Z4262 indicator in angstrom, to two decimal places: 4258.60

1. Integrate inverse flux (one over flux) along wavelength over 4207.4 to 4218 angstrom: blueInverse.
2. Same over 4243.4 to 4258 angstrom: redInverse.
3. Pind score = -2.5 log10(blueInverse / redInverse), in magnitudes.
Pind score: 0.22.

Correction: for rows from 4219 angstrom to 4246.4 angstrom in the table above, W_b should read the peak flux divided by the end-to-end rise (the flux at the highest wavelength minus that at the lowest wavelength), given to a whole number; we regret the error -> 14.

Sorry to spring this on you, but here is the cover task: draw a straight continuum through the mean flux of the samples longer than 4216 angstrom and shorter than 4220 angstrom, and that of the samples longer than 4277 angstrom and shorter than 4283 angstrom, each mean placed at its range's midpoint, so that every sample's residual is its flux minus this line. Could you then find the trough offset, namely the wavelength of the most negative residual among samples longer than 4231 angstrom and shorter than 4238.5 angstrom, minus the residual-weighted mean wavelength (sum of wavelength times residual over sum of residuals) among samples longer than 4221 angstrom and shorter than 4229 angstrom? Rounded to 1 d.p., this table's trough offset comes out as 8.3 angstrom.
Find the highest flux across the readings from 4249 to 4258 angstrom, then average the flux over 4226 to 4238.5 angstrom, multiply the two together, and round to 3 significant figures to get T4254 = 63.9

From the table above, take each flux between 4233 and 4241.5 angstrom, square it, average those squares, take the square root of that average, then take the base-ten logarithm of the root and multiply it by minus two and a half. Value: -2.21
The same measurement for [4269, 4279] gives -2.29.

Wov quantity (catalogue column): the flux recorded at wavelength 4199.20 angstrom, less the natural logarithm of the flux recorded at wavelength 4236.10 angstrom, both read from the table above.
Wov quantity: 5.2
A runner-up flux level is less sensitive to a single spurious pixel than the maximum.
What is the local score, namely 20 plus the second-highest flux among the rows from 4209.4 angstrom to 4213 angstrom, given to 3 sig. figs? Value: 27.0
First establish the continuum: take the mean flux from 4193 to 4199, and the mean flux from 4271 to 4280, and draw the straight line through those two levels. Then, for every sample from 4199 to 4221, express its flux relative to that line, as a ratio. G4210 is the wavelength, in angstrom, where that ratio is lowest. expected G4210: 4207.91 angstrom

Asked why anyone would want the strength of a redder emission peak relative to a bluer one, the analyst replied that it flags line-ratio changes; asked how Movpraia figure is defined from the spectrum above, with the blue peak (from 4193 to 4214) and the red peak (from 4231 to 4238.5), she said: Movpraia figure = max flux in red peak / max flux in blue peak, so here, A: 1.05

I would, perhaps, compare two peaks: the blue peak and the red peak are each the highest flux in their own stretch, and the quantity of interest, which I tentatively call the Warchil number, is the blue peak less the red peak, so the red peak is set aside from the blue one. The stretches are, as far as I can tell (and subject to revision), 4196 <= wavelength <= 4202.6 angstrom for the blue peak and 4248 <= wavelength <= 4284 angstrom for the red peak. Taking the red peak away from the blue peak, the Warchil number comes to -1.3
